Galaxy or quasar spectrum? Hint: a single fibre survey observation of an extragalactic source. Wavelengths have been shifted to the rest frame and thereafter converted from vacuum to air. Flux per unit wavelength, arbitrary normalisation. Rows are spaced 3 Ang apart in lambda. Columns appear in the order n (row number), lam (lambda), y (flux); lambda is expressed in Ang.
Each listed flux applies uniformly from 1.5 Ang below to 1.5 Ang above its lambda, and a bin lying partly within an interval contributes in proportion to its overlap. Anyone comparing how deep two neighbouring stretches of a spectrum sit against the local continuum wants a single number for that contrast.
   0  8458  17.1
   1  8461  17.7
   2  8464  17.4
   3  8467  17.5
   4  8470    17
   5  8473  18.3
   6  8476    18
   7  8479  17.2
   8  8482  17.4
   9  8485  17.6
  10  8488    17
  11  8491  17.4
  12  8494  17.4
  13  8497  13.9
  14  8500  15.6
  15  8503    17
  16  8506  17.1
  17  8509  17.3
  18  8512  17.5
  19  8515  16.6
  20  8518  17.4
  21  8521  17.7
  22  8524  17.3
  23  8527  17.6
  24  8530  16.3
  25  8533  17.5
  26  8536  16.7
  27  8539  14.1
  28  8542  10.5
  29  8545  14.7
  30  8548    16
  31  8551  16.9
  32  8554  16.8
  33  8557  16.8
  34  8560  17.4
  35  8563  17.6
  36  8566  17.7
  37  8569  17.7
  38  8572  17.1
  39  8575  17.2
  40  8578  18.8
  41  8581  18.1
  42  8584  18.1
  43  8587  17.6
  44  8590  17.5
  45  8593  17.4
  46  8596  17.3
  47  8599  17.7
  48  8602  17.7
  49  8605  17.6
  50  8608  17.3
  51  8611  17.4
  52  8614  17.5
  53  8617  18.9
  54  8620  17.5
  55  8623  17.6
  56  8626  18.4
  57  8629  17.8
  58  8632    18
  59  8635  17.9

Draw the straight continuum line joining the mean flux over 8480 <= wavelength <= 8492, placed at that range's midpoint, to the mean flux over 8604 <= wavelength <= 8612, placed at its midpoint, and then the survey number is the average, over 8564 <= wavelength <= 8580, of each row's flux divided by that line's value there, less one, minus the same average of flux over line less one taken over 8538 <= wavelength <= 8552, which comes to 0.19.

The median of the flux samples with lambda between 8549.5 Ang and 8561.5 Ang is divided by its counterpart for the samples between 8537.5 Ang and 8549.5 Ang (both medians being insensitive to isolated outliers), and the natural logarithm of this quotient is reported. 0.16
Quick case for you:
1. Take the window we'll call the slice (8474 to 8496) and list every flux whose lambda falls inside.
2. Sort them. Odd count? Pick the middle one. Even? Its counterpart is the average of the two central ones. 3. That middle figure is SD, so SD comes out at 17.4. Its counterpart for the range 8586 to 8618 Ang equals 17.5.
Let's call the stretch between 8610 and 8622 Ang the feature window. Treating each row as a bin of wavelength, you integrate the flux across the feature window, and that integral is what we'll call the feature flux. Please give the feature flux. 214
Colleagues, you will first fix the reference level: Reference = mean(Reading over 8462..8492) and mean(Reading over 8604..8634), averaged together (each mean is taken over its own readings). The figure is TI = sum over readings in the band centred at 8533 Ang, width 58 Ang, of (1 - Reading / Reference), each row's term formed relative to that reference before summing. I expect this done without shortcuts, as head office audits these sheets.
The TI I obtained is 1.3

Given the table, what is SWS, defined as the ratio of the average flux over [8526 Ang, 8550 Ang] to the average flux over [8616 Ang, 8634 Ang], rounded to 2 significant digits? 0.86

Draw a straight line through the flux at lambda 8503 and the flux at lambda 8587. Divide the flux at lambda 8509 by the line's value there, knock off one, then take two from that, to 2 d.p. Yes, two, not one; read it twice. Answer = -1.98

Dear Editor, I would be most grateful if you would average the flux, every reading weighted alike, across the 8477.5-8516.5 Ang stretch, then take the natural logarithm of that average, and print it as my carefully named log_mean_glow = 2.82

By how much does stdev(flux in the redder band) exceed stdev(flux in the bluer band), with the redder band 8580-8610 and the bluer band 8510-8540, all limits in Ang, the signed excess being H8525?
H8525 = -0.8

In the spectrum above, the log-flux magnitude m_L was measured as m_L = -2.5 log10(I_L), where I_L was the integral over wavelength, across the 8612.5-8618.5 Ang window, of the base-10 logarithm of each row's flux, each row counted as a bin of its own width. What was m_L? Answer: -2.20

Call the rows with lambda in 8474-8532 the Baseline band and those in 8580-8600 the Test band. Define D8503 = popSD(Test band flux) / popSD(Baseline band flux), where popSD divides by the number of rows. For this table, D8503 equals 0.33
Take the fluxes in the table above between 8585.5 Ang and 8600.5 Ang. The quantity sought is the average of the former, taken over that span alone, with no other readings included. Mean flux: 17.5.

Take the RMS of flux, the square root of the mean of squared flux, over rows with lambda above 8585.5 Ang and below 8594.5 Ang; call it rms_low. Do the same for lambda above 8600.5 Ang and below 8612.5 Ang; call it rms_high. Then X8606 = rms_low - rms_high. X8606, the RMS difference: 0.0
